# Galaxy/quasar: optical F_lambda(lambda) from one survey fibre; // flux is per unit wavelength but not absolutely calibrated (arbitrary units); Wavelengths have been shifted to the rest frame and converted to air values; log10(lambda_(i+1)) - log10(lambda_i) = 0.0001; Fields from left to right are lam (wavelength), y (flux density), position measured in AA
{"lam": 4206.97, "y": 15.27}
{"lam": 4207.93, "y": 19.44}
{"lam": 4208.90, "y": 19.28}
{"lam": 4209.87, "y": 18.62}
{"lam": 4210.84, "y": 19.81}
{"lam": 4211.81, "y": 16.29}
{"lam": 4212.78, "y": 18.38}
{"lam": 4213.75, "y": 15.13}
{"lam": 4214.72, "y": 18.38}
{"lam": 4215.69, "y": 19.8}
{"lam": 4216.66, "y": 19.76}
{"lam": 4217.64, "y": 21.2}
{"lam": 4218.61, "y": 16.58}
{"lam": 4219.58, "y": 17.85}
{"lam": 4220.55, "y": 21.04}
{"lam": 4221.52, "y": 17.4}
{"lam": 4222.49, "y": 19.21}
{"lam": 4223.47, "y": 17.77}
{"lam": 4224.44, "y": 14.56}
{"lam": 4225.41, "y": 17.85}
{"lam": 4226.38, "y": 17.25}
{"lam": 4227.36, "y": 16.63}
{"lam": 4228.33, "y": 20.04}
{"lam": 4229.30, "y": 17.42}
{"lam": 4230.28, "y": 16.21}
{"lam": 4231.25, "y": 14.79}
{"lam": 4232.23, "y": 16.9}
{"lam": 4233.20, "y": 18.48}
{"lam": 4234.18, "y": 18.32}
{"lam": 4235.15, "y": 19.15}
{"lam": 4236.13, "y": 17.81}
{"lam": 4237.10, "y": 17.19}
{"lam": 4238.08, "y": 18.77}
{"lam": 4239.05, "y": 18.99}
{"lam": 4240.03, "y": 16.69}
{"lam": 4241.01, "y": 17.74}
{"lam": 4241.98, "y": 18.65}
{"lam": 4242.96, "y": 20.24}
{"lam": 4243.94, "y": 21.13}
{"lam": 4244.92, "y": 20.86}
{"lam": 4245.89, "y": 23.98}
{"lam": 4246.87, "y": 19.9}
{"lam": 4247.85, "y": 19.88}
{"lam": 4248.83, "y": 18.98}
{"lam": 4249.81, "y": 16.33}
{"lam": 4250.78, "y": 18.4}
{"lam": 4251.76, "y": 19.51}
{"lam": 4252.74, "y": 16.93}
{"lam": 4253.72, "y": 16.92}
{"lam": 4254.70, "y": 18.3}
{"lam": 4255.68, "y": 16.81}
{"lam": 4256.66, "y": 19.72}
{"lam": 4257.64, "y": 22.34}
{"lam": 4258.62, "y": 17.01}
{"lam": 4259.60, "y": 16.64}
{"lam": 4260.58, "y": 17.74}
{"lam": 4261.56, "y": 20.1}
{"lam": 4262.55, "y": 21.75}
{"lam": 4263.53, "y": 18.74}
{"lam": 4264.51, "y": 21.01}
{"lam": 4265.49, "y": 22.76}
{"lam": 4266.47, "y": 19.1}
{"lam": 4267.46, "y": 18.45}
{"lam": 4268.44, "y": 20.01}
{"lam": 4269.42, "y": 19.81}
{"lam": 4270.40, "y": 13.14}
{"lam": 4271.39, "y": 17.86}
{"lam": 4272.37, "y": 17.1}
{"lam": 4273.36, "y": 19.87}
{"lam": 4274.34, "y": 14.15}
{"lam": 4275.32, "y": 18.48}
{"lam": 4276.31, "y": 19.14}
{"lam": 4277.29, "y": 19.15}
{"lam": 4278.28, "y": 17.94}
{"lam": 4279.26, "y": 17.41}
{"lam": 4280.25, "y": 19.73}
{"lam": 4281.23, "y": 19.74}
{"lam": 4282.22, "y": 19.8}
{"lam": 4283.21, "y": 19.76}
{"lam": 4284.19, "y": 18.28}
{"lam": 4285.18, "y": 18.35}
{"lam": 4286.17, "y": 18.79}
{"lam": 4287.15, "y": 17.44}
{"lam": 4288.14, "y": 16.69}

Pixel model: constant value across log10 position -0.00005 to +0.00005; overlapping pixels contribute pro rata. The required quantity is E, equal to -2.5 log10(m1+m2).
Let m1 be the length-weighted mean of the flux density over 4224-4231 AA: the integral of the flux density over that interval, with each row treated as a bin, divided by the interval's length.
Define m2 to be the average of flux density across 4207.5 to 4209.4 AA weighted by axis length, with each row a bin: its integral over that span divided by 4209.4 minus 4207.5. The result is -3.90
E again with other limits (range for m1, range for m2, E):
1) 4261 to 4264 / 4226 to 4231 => -3.93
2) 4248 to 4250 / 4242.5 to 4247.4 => -3.99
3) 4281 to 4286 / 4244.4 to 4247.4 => -4.02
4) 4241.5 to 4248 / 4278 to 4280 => -3.97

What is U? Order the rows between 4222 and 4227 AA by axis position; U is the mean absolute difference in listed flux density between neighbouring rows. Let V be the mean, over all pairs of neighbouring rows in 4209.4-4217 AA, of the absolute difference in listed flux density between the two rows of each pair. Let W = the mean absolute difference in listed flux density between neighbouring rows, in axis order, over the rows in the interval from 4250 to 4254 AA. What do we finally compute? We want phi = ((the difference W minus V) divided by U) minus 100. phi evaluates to -100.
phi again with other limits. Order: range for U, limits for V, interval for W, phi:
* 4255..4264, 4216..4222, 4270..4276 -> -100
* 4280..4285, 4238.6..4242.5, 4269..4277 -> -94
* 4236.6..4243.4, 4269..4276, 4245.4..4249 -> -102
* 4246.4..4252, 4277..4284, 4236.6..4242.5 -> -100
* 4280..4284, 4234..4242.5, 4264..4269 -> -78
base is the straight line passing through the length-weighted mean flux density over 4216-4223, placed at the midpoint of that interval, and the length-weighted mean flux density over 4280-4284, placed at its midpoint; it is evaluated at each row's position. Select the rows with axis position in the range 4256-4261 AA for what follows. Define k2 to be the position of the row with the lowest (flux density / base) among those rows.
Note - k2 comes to 4259.60 AA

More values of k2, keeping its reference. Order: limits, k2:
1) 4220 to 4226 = 4224.44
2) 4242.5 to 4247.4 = 4246.87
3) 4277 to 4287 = 4279.26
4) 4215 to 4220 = 4218.61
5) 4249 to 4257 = 4249.81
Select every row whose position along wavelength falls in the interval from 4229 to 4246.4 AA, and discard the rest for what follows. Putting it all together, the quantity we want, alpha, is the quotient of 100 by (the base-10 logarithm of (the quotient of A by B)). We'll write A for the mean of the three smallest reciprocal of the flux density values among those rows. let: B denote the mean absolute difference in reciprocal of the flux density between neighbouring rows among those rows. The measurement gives 93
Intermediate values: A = 0.0457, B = 0.0038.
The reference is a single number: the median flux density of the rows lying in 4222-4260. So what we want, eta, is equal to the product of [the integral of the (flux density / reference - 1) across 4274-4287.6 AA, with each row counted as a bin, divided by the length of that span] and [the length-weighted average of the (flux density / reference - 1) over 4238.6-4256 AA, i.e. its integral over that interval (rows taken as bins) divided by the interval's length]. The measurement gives 0.0004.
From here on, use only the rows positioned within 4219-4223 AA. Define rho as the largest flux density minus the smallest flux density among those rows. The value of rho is 3.6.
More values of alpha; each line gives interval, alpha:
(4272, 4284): 103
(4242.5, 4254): 97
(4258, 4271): 114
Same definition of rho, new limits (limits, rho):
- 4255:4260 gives 5.7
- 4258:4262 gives 3.5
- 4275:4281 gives 2.3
